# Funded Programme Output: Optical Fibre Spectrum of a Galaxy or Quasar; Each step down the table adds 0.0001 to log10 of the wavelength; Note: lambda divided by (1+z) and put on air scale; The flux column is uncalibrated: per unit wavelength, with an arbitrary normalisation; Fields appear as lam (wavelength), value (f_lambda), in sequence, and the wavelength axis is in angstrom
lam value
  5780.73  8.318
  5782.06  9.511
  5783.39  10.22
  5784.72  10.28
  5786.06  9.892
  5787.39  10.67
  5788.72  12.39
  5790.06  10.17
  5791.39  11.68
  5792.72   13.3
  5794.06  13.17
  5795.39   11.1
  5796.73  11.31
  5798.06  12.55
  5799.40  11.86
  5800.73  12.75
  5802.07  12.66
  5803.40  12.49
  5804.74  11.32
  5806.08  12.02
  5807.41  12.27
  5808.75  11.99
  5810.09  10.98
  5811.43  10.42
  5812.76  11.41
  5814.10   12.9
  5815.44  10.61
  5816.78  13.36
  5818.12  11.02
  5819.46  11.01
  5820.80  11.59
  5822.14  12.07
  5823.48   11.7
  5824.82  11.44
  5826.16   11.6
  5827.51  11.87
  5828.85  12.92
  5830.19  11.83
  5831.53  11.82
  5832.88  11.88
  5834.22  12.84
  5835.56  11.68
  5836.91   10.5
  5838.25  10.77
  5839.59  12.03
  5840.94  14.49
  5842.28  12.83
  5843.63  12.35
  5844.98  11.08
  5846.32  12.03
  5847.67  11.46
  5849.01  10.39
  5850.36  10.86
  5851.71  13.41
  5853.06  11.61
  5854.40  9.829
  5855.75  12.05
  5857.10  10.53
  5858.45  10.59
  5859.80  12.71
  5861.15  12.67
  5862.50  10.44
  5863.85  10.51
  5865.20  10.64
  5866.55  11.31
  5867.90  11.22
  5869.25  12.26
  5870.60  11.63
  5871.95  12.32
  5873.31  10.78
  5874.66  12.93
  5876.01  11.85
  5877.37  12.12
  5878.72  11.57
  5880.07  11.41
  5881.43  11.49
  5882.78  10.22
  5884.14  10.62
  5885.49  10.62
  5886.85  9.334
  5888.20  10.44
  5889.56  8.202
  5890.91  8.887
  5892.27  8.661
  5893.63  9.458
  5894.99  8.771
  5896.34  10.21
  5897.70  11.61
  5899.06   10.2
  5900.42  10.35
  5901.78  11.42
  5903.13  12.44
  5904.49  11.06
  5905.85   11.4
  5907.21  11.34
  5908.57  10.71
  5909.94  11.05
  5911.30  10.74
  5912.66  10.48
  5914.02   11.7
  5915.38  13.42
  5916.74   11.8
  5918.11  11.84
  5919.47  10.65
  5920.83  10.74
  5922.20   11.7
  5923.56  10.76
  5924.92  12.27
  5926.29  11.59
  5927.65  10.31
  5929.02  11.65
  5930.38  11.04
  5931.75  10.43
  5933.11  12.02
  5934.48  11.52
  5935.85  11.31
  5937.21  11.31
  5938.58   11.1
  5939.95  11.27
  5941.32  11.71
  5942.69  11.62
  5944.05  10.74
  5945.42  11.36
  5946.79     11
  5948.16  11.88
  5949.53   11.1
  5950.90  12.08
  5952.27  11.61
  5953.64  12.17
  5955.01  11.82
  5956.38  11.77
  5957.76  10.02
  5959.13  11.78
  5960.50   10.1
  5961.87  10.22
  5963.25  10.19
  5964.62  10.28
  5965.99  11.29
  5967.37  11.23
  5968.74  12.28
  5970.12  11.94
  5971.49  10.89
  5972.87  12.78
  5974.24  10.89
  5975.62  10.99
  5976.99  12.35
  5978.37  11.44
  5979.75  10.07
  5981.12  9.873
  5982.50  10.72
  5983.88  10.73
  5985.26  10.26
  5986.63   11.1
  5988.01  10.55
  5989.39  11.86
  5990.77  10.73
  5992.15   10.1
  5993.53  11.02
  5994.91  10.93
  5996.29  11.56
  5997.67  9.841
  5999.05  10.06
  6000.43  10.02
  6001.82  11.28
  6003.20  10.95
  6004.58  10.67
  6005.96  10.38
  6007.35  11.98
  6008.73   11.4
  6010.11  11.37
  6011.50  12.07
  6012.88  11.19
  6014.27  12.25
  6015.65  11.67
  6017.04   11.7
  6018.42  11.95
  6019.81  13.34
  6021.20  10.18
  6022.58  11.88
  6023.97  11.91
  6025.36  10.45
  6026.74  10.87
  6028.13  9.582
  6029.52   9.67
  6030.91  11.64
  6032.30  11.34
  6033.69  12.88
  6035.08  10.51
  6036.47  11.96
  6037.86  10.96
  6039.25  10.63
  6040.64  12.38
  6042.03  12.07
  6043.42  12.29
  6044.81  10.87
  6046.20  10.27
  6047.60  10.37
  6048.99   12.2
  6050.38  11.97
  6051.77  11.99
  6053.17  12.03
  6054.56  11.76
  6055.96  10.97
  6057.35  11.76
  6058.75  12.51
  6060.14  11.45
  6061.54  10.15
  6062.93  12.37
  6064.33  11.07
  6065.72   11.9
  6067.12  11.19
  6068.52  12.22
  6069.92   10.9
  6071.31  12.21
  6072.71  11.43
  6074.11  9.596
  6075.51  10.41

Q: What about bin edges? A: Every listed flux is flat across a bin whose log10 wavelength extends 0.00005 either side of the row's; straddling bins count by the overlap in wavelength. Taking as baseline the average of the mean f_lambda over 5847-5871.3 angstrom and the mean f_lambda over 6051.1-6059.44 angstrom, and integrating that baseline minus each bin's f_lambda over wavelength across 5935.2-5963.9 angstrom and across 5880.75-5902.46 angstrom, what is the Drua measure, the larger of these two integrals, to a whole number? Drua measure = 34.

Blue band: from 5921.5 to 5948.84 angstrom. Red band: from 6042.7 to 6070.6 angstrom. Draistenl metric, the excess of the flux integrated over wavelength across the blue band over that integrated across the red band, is -11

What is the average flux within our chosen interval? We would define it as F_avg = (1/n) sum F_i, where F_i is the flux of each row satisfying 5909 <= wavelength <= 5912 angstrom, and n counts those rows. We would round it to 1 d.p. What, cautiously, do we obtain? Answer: 10.9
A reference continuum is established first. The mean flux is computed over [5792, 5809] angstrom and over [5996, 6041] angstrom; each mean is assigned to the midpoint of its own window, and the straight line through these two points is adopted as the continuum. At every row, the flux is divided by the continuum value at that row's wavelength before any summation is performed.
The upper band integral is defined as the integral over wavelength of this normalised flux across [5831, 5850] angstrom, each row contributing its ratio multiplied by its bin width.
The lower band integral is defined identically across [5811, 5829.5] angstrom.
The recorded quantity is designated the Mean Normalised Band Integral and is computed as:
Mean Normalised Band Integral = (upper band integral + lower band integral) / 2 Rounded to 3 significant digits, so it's 18.3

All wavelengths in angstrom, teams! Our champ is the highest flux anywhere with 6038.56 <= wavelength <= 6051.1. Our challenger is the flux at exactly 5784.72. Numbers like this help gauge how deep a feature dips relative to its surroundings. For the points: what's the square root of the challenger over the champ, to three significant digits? 0.911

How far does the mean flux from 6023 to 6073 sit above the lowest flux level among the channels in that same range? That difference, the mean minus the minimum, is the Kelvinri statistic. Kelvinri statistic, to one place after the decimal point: 1.8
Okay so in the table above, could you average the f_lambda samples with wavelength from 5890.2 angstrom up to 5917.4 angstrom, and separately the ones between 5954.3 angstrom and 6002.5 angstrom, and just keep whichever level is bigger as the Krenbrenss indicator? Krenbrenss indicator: 10.9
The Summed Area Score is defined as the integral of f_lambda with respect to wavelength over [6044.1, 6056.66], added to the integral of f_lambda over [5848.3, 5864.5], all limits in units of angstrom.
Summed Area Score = 326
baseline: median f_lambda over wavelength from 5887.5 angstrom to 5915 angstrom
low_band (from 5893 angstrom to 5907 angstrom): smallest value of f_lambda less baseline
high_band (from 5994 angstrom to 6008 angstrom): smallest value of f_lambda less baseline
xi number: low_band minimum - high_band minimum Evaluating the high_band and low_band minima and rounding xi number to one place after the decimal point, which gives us -1.1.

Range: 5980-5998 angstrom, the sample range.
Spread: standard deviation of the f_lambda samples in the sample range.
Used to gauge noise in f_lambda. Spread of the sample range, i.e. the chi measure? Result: 0.6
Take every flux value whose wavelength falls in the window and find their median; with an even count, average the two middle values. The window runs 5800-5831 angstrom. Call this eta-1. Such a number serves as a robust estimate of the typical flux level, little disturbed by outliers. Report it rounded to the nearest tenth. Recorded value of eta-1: 11.8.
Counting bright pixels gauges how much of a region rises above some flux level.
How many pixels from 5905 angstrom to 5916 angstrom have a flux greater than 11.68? 2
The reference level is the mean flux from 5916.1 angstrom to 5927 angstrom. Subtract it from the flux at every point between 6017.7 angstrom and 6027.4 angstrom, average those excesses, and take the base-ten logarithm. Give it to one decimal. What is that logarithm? -1.0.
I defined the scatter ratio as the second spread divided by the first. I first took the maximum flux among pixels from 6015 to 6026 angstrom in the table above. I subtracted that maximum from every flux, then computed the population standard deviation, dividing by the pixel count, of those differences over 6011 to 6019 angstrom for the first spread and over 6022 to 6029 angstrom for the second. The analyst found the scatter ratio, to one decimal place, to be 2.6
